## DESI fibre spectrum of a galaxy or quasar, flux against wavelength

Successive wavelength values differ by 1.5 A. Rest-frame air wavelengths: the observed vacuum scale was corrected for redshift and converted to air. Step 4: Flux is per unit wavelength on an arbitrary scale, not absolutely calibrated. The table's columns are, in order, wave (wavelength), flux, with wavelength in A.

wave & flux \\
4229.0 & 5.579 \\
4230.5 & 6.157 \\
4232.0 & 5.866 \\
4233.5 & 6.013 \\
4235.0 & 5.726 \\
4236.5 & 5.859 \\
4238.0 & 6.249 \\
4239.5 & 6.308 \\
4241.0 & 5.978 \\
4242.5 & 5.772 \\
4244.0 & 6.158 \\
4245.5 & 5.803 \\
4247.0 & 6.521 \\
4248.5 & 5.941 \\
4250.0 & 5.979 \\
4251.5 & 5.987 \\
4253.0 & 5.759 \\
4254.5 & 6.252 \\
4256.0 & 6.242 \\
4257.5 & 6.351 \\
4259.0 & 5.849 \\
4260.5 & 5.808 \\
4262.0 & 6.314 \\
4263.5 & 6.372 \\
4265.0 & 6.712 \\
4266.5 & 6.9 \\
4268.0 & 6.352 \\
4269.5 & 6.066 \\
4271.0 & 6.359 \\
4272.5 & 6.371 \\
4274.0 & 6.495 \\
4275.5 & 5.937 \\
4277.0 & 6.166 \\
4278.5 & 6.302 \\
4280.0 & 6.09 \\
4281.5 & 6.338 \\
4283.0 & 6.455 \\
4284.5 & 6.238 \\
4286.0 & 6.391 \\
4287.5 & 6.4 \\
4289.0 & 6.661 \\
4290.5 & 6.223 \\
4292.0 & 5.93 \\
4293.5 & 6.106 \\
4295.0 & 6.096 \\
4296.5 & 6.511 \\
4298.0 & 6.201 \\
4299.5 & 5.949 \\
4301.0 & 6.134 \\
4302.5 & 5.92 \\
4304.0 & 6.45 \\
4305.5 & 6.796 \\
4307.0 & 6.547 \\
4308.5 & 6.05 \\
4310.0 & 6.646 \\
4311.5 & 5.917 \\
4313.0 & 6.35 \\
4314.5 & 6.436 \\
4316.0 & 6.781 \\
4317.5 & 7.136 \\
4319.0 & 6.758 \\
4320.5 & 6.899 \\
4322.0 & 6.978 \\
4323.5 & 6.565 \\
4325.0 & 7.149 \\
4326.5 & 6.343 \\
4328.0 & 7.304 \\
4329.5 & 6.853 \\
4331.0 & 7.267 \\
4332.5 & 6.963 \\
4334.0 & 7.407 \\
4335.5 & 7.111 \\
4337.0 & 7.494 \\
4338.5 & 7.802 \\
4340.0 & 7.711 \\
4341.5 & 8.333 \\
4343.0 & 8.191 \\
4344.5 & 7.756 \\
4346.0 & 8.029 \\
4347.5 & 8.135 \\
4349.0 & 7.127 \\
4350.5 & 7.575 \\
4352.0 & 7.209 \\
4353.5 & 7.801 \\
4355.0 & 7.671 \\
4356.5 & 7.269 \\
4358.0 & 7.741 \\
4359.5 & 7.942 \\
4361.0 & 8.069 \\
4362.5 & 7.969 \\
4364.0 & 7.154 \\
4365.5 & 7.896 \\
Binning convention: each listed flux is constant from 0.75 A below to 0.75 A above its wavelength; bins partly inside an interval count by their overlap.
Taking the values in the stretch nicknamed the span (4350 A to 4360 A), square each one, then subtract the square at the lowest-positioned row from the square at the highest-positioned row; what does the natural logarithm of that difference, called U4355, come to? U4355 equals 1.7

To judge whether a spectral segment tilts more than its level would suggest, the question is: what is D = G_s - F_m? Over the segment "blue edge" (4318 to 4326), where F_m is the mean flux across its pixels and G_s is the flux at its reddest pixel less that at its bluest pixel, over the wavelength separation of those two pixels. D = -6.8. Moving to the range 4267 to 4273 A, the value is -6.3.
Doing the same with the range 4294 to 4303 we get -6.2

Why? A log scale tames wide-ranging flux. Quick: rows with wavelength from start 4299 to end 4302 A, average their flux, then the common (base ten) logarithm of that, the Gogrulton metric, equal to 0.781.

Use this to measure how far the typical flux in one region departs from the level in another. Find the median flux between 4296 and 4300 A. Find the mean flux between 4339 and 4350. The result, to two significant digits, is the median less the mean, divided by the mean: -0.21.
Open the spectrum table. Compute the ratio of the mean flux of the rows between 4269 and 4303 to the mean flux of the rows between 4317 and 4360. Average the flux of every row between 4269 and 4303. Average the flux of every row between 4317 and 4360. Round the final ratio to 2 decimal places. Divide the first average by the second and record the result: 0.84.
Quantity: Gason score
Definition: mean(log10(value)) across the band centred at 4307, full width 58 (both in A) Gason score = 0.814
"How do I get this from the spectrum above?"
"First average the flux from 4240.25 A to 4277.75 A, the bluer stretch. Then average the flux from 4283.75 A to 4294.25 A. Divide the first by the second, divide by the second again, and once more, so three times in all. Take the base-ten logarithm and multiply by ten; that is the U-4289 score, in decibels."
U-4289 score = -16.0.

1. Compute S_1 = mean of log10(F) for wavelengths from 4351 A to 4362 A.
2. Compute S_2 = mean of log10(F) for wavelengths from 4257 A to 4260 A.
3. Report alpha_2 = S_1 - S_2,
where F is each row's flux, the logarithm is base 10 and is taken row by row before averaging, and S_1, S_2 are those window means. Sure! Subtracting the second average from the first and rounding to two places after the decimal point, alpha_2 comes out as 0.10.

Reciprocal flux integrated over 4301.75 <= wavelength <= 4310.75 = 1.41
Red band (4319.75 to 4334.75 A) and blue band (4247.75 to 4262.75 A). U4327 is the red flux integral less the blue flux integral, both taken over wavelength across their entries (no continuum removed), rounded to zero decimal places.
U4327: 14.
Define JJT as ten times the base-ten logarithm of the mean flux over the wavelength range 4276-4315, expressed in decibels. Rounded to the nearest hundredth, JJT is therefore 7.98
